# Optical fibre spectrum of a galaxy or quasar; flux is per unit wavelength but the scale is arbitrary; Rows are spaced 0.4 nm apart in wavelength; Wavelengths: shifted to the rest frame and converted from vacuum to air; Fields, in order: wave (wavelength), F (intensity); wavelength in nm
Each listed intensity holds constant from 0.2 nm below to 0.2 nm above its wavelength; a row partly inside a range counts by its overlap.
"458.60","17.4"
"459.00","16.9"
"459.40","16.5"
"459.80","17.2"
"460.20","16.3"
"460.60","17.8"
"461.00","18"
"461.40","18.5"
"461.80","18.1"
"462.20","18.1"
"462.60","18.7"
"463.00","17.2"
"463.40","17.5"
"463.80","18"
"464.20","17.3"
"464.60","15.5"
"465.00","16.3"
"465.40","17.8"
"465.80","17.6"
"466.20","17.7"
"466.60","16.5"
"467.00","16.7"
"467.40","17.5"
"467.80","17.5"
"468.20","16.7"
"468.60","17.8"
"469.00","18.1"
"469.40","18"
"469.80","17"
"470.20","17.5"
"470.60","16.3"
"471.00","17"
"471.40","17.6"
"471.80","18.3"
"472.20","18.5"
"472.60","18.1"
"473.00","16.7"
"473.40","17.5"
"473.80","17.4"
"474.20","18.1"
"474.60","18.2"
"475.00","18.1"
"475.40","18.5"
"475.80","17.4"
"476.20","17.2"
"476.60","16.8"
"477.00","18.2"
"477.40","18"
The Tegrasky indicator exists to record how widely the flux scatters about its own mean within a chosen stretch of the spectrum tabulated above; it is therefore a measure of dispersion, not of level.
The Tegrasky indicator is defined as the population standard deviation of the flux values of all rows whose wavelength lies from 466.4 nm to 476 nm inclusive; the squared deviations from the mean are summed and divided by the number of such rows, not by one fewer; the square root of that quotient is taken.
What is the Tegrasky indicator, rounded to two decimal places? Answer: 0.64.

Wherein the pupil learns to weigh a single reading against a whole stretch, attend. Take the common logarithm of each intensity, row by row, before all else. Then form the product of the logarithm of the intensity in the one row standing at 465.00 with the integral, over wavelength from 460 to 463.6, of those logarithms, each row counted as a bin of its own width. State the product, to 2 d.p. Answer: 5.46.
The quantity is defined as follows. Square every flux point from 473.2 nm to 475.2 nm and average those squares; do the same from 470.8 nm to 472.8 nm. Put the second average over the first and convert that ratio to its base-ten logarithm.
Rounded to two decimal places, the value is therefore 0.00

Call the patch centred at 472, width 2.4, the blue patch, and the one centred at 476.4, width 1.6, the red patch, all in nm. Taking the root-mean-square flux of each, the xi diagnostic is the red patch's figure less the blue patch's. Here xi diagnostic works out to -0.3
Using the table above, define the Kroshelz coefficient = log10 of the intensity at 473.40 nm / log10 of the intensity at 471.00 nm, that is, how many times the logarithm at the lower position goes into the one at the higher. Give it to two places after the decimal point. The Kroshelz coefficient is 1.01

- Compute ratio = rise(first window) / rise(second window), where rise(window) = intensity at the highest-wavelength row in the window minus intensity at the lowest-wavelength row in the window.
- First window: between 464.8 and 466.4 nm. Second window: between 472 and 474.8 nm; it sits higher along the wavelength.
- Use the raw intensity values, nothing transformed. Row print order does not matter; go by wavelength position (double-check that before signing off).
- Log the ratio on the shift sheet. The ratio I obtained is -4.7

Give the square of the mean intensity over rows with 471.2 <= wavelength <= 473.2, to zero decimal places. 318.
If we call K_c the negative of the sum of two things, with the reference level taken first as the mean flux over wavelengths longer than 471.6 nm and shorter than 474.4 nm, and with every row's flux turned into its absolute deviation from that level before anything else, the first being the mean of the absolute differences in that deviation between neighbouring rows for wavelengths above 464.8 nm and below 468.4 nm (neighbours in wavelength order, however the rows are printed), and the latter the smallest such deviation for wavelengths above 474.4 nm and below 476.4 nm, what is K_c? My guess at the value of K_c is -0.90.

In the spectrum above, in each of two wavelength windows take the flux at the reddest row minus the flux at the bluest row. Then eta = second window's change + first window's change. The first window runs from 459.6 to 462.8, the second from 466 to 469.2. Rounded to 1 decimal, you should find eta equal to 1.9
